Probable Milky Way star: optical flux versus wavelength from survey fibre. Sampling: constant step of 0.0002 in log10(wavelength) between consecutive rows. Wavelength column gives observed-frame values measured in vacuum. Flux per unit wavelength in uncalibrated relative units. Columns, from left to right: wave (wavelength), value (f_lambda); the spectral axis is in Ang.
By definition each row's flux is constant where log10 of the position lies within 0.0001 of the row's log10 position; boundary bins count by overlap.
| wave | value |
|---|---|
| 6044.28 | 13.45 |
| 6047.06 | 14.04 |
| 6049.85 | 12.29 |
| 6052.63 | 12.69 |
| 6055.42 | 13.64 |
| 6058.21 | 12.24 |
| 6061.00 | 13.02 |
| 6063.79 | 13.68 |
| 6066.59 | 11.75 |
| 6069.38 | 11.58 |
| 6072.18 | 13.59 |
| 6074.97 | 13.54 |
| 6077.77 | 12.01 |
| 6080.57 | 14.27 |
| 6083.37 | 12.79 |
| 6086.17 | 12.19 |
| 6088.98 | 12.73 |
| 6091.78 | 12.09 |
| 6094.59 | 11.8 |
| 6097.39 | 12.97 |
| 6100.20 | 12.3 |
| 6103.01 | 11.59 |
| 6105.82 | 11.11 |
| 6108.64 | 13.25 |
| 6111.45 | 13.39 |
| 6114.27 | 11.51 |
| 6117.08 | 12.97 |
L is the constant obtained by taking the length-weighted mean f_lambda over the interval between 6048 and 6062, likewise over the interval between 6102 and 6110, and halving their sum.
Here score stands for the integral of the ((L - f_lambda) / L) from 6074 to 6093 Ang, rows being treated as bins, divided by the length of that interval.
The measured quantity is -0.03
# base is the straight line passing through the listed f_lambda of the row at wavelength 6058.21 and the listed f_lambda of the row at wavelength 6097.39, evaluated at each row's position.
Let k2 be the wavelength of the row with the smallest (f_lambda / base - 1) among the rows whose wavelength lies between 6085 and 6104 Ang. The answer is 6103.01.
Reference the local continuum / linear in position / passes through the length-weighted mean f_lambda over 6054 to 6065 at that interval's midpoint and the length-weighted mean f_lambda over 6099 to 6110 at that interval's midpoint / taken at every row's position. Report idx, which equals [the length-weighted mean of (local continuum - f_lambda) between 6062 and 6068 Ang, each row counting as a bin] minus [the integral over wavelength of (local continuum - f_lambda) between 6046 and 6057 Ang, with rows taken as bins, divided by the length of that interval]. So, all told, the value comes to 0.07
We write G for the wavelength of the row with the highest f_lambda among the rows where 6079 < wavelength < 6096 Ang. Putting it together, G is 6080.57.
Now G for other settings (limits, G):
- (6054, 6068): 6063.79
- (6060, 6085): 6080.57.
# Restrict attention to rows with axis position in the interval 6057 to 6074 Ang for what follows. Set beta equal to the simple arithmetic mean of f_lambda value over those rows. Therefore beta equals 12.6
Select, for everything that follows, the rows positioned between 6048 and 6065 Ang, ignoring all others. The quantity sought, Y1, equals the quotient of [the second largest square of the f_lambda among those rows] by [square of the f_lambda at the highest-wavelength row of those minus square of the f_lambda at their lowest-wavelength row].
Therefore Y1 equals 5.2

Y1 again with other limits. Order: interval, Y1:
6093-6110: 4.6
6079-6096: -2.5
